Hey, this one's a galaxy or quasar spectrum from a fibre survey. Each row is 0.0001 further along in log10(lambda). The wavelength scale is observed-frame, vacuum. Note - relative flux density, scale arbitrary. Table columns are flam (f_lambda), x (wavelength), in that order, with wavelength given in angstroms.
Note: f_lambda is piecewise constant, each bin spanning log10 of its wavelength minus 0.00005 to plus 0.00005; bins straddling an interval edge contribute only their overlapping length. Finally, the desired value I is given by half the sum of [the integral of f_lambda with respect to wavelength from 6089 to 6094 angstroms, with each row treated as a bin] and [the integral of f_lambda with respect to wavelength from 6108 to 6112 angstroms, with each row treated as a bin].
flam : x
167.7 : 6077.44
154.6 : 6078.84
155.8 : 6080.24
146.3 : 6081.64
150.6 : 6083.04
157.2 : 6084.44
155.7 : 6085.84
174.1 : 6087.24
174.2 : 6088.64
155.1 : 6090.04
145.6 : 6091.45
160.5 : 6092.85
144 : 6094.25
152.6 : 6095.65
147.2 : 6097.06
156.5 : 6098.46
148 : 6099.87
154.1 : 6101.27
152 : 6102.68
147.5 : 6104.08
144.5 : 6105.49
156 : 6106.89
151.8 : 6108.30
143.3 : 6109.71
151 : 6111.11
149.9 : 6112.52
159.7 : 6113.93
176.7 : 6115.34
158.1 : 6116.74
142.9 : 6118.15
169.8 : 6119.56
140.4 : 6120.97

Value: 683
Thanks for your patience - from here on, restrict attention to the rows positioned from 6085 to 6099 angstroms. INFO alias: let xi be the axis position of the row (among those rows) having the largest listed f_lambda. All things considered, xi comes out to 6088.64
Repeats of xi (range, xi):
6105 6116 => 6115.34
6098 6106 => 6098.46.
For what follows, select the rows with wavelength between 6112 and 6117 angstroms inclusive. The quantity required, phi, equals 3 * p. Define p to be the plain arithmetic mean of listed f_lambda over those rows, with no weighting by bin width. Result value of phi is 483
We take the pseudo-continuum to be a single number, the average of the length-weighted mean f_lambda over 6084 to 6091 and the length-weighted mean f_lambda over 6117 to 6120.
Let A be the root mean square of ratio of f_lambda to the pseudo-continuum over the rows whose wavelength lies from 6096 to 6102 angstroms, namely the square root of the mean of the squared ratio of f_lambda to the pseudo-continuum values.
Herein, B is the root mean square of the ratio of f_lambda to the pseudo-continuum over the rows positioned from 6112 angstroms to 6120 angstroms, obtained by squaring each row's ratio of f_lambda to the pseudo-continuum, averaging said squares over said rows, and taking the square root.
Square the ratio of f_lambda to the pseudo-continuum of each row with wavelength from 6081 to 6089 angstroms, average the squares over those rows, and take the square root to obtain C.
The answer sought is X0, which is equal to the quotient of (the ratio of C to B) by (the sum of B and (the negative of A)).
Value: 19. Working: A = 0.95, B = 1.01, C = 1.006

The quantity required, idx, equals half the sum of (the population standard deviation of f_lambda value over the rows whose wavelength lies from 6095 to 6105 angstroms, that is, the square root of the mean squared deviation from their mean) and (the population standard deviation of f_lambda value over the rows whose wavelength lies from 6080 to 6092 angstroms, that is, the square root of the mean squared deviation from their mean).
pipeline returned 6.6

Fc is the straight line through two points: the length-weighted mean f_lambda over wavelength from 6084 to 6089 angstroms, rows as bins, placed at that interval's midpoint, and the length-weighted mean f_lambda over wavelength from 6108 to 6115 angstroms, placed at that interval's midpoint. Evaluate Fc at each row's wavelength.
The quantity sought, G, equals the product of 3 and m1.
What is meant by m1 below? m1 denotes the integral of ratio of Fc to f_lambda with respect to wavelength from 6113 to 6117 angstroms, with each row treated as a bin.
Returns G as 11.0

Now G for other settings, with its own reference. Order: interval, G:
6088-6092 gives 12.4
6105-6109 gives 12.3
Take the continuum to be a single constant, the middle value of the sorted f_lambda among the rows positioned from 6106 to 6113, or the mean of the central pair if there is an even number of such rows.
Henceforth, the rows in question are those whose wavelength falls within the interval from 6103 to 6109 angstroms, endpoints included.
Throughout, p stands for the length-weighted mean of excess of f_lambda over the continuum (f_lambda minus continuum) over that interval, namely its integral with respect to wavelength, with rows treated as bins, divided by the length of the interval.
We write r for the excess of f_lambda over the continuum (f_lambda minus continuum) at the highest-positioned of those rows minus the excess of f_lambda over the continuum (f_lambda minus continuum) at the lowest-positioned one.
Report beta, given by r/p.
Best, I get -5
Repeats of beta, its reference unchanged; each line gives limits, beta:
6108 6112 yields 0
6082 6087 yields 1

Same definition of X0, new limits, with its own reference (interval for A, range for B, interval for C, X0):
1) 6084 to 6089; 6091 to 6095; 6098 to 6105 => -10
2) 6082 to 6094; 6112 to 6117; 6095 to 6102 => 76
